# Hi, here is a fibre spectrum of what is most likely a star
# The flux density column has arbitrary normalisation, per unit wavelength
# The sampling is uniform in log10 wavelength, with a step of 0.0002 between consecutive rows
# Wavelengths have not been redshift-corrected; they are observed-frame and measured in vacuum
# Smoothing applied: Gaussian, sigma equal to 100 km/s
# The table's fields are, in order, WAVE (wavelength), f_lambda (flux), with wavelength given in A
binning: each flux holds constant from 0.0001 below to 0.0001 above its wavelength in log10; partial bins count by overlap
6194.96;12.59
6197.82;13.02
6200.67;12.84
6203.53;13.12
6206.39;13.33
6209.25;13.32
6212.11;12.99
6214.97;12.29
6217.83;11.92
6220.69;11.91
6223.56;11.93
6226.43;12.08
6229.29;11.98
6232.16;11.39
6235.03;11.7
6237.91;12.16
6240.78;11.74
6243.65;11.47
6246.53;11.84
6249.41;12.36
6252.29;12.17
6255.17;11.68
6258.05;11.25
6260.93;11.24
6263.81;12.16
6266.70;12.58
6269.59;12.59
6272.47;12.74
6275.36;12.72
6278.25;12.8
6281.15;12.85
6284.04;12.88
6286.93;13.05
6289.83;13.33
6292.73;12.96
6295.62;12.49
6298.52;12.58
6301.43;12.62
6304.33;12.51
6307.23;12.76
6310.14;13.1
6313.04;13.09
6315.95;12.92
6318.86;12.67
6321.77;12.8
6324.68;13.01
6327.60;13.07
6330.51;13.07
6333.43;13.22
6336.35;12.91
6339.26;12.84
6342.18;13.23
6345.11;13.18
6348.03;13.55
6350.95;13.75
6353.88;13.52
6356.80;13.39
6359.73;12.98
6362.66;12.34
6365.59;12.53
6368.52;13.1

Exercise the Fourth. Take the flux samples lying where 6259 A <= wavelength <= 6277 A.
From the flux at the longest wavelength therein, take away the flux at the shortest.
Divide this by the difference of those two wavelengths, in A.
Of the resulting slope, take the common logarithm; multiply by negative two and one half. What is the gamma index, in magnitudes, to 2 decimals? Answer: 2.47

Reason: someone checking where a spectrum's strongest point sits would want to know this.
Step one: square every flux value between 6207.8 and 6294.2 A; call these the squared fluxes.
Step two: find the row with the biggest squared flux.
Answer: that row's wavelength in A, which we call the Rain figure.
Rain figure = 6289.83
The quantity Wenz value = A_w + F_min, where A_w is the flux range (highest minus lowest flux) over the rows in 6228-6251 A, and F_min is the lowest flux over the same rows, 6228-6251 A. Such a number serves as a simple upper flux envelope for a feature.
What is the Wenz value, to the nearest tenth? 12.4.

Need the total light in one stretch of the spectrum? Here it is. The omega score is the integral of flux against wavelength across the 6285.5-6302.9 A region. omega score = 223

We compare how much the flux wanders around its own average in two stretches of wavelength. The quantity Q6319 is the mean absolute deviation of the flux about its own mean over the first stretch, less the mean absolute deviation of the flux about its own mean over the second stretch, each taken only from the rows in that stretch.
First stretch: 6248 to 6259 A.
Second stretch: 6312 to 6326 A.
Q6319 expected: 0.3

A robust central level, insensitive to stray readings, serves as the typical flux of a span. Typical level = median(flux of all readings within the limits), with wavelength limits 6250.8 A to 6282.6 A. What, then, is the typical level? 12.6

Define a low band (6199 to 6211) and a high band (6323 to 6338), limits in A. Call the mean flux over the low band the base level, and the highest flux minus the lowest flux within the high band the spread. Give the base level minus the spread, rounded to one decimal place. 12.8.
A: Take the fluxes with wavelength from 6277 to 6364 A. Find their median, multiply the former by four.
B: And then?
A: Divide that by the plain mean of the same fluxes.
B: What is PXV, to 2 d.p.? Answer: 4.00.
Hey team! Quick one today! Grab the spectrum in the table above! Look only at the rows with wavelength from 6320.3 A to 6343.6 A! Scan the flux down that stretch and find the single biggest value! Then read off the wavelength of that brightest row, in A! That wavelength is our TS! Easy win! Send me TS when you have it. 6342.18 A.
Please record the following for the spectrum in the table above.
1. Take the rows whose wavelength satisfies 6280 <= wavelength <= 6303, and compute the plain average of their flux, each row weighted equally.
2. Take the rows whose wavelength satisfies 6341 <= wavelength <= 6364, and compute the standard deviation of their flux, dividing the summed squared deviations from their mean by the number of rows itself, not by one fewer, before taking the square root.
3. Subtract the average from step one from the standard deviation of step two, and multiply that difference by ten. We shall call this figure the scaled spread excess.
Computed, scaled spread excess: -124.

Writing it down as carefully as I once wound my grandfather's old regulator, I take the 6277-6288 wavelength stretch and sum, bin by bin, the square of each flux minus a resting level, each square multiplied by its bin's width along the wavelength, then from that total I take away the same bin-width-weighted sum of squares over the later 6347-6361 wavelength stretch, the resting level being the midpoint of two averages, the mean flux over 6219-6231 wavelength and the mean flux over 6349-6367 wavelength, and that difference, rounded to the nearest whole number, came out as -11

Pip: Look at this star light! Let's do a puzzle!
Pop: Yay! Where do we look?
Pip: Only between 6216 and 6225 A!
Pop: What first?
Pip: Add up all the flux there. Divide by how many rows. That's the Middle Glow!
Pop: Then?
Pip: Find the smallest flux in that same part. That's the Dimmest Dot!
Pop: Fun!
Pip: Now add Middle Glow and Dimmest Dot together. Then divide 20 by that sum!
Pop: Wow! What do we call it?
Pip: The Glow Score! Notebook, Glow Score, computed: 0.84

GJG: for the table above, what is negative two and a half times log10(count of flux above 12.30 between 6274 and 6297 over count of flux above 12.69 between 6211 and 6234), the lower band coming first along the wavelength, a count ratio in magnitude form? -2.3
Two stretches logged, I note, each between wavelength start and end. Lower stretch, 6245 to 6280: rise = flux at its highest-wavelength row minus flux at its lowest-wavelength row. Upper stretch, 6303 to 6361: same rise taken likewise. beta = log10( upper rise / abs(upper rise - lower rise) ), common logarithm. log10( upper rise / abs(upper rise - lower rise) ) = 0.0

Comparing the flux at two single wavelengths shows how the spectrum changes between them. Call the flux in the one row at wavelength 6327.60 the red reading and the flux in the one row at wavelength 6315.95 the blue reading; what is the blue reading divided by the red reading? 0.99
